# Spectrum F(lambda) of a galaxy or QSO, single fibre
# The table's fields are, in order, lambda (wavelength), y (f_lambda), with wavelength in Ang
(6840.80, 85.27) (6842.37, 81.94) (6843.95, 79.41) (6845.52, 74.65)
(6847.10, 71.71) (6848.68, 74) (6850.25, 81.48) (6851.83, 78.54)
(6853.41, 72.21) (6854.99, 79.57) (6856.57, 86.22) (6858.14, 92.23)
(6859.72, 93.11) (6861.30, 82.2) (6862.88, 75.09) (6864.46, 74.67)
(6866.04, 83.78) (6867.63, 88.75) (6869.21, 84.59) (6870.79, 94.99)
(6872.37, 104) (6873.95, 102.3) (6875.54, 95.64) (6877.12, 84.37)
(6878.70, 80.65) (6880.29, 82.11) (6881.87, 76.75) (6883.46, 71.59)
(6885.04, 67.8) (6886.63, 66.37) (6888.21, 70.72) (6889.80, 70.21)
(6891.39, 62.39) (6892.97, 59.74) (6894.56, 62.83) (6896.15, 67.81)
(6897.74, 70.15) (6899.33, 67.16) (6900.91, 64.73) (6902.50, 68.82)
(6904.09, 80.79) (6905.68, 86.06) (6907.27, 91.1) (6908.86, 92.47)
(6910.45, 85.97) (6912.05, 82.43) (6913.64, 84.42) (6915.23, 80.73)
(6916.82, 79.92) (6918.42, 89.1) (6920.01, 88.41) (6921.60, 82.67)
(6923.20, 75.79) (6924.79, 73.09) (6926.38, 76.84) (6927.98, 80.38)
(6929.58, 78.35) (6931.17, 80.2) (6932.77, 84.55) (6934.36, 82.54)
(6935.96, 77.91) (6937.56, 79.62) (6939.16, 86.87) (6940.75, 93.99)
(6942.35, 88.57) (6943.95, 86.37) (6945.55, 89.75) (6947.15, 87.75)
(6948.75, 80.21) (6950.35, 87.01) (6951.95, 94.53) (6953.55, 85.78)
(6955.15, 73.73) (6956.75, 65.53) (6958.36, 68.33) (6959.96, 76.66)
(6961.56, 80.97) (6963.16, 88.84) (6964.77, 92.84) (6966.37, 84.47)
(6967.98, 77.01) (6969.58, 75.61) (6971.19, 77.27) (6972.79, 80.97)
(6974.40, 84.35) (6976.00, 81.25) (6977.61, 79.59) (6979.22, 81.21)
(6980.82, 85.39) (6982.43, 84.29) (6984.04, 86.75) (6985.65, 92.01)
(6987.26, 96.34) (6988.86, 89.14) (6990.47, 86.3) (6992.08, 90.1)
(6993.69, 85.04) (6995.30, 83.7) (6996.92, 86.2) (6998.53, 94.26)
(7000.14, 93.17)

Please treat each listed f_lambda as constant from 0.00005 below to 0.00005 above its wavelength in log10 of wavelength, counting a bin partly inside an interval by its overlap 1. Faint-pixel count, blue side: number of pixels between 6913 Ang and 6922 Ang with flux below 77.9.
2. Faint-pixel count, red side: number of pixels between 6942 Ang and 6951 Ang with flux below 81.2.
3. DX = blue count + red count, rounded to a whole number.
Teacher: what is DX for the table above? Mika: 1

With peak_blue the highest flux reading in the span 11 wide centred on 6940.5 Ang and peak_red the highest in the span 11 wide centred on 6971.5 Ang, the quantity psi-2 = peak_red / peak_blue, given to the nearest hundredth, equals 0.90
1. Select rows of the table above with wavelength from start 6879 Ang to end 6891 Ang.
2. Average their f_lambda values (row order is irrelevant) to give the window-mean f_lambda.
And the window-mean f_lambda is 72.2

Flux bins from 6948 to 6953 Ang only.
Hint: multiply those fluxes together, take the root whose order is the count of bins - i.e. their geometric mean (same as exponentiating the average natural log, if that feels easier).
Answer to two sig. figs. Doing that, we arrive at 87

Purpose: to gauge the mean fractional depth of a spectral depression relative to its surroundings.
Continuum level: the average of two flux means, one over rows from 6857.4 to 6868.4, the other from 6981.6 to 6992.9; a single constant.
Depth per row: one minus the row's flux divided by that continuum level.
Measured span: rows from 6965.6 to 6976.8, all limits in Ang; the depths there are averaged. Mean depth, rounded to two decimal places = 0.08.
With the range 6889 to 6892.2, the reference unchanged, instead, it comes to 0.24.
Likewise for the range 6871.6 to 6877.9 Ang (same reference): -0.11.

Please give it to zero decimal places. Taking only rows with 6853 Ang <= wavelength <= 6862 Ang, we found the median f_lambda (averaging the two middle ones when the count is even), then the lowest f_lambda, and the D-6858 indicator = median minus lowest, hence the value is 12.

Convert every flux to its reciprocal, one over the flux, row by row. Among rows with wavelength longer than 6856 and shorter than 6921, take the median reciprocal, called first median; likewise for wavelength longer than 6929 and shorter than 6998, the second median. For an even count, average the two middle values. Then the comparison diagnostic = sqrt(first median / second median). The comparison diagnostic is 1.01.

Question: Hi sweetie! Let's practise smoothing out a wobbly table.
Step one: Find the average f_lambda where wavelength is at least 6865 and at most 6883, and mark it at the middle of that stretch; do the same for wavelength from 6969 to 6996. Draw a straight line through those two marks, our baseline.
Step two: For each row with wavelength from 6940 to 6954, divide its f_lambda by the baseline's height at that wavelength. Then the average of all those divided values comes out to 1.03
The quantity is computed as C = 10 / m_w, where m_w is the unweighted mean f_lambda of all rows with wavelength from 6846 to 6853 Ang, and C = 0.131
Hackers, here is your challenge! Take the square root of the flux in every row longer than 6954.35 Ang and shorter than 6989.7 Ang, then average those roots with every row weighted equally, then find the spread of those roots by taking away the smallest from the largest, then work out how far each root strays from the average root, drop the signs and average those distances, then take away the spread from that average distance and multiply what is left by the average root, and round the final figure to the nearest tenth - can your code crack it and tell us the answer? -12.6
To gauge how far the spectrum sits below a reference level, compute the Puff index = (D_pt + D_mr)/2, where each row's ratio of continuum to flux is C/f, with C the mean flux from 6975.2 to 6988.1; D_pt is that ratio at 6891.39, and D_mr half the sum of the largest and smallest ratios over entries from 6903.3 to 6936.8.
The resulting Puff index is 1.21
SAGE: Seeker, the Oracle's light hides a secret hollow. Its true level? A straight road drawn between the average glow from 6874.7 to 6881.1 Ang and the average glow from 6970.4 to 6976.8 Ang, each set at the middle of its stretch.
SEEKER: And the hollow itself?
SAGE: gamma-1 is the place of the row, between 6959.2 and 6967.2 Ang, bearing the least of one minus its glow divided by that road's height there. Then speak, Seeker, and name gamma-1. 6964.77 Ang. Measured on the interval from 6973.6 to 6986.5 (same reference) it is 6985.65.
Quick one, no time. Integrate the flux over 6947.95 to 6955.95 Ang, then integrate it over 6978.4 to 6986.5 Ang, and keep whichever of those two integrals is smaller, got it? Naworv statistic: 674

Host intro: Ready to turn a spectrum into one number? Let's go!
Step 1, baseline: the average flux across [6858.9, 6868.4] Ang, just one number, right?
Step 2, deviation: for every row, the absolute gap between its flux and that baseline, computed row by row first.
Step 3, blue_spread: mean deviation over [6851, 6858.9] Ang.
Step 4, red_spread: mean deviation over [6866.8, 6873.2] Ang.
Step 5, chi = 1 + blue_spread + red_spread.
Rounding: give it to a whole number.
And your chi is 17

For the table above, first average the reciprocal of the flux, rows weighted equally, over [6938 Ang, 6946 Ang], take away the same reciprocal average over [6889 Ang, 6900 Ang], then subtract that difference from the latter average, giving 0.019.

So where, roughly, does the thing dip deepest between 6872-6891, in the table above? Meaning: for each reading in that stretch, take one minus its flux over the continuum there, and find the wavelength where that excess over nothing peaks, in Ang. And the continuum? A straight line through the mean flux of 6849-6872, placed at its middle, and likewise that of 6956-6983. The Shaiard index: 6886.63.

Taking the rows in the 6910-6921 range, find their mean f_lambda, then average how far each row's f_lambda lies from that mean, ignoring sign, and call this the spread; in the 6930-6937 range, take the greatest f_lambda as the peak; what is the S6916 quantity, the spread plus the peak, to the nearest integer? 87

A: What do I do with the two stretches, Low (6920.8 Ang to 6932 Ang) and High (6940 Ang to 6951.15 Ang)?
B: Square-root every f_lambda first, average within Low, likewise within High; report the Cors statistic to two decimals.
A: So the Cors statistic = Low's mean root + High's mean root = 18.20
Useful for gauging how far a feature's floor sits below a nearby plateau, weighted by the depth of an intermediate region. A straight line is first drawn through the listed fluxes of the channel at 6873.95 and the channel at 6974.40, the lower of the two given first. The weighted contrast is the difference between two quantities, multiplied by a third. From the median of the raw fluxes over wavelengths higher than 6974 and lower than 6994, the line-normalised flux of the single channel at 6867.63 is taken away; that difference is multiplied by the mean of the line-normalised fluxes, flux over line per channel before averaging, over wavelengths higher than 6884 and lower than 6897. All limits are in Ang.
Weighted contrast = 56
